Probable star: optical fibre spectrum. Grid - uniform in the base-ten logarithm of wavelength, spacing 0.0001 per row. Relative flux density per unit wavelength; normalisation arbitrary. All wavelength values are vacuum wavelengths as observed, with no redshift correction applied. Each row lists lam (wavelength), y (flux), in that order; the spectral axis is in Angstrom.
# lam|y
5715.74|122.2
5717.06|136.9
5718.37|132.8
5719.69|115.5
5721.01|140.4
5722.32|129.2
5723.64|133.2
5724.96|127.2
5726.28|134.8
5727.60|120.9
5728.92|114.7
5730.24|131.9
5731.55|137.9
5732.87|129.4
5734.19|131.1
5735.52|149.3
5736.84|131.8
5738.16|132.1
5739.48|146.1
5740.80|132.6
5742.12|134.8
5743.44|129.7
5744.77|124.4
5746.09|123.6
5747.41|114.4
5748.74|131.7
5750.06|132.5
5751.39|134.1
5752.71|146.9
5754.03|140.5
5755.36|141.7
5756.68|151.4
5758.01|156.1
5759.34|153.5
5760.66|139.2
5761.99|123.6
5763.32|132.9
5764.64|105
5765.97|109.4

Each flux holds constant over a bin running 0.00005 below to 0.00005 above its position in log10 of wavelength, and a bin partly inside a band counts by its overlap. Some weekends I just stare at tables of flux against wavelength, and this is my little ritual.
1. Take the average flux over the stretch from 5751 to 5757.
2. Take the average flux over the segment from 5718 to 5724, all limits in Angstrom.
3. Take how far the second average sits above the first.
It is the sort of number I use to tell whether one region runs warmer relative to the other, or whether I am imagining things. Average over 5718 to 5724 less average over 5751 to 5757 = -13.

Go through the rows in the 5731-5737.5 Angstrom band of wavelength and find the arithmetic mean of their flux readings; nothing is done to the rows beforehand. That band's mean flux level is 136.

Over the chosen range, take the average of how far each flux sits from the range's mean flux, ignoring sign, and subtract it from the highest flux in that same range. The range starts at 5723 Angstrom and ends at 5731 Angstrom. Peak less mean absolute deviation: 129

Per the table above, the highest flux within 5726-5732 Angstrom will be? 137.9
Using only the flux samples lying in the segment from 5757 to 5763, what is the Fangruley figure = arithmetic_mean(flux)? 143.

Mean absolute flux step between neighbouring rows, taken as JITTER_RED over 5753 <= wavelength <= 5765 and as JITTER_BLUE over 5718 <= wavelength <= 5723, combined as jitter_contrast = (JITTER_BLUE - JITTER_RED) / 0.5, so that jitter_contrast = 14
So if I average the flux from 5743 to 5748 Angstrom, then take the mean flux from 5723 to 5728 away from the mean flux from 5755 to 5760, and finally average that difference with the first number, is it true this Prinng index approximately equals 72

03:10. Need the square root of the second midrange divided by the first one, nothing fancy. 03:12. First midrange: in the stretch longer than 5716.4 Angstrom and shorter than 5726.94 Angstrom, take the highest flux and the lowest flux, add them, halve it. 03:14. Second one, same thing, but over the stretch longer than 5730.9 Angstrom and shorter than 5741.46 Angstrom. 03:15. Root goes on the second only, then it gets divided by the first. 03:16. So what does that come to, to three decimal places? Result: 0.092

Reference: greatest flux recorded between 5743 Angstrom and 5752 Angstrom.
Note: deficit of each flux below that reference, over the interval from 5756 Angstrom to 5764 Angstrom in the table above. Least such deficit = -22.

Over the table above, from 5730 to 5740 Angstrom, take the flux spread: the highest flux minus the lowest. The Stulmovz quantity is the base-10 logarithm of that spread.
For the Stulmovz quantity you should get 1.30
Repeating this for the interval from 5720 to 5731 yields 1.41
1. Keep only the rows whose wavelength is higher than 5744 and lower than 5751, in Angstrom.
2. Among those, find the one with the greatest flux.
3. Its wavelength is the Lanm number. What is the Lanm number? 5750.06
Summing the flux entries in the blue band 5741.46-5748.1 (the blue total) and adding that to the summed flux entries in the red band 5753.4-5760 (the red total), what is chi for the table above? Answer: 1370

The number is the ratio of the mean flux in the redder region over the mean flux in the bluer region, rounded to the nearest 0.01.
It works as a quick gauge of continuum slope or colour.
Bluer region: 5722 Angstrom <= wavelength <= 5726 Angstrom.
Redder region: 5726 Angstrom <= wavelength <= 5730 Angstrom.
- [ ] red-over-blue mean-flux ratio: 0.95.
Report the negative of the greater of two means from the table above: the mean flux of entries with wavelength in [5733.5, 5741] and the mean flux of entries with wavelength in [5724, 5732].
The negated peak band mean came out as -137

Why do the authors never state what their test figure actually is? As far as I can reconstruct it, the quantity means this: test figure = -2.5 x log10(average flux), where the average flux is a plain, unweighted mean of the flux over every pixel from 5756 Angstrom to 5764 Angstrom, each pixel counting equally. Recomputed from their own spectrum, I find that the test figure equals -5.39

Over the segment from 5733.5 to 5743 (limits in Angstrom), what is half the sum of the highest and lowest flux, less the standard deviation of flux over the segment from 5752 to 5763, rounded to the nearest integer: 130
